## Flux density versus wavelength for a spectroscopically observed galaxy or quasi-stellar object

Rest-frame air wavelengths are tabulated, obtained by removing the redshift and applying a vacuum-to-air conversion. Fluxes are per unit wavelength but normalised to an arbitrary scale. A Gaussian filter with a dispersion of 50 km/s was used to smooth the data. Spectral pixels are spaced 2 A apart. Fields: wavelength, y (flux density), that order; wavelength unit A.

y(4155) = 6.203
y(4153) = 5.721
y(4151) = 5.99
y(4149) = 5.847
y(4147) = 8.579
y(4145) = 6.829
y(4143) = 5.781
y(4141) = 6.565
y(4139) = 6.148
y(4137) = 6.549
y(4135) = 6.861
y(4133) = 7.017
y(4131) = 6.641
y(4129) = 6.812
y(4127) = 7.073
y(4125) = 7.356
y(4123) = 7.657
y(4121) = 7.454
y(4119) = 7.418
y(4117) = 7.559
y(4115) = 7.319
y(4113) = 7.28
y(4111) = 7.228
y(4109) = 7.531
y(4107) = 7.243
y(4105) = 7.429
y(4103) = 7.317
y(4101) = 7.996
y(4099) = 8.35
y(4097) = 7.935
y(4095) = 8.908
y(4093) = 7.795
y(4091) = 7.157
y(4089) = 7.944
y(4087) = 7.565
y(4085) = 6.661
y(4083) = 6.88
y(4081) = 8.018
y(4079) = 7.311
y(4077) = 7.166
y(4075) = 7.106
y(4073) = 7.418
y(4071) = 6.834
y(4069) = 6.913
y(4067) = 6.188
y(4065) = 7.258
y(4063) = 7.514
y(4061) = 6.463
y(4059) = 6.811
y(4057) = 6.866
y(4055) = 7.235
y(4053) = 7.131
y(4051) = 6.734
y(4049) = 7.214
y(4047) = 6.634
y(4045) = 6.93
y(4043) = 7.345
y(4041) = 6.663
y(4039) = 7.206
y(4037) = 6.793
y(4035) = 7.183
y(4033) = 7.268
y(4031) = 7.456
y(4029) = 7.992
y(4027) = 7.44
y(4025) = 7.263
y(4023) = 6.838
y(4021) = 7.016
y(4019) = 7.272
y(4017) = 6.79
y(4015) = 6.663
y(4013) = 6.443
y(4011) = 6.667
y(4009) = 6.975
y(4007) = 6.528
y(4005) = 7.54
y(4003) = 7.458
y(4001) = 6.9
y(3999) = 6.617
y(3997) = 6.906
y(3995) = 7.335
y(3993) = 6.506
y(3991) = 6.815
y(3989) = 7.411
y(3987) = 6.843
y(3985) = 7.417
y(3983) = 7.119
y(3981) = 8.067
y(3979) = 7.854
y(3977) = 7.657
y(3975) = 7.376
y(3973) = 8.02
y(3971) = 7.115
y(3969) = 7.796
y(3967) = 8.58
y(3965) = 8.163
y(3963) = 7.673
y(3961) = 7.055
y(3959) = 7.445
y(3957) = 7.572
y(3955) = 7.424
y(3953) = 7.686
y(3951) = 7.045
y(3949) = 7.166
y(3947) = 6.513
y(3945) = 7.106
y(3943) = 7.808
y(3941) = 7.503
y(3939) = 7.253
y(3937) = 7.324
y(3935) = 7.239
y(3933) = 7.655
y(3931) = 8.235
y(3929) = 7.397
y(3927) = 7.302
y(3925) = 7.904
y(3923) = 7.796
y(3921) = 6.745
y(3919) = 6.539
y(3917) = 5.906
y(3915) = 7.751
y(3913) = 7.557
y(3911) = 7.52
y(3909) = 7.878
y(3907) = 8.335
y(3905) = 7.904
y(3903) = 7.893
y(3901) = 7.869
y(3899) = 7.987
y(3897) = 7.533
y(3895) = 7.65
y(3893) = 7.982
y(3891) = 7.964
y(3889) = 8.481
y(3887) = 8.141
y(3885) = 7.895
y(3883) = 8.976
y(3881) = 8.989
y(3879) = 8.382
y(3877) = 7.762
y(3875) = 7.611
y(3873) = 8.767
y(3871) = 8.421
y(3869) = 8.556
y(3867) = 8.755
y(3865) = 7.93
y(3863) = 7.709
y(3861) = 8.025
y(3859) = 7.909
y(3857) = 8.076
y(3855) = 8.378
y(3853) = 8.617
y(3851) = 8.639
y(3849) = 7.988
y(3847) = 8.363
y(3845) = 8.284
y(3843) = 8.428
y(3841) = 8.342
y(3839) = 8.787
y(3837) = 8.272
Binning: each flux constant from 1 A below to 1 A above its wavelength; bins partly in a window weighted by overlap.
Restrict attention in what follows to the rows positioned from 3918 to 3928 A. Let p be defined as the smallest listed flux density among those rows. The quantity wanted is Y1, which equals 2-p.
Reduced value -4.5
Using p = 6.539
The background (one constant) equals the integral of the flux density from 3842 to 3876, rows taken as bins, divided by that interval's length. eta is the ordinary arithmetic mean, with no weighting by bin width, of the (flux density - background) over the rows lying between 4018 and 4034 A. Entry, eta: -0.94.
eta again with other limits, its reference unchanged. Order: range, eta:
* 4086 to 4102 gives -0.31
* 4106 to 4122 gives -0.88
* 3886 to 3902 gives -0.31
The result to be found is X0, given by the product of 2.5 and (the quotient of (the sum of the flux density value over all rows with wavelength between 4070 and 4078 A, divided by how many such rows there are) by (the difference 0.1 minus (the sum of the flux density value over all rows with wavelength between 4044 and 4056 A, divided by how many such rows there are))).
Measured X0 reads -2.59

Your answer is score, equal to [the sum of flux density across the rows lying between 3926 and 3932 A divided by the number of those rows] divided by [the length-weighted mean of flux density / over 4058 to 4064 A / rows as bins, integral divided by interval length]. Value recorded 1.10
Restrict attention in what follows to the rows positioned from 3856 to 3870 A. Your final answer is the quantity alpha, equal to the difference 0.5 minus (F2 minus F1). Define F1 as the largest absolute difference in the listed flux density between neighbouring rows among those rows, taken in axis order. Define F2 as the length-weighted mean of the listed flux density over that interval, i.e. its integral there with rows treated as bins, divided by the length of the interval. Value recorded -6.8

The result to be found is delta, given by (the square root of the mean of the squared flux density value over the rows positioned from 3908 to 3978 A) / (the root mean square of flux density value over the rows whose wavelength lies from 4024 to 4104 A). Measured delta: 1.02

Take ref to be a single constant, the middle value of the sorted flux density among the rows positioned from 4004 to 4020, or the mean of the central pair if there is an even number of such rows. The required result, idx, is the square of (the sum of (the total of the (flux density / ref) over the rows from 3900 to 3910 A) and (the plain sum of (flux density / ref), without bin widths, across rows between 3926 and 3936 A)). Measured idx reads 133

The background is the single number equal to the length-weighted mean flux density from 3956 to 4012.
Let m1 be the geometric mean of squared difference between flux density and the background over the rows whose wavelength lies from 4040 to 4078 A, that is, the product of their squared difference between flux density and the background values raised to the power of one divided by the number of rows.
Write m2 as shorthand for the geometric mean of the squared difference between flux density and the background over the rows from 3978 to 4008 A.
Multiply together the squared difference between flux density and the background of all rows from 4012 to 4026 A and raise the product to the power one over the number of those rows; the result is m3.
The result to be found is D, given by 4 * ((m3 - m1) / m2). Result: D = 2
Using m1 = 0.066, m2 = 0.05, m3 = 0.093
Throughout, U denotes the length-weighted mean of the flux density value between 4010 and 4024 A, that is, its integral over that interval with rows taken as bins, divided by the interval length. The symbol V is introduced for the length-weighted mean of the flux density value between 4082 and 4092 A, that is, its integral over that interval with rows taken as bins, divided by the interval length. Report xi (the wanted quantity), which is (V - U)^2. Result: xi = 0.18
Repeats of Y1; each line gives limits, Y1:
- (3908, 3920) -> -3.9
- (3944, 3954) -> -4.5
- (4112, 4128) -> -5.1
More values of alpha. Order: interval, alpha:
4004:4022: -5.4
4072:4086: -5.6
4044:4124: -5.7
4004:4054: -5.5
